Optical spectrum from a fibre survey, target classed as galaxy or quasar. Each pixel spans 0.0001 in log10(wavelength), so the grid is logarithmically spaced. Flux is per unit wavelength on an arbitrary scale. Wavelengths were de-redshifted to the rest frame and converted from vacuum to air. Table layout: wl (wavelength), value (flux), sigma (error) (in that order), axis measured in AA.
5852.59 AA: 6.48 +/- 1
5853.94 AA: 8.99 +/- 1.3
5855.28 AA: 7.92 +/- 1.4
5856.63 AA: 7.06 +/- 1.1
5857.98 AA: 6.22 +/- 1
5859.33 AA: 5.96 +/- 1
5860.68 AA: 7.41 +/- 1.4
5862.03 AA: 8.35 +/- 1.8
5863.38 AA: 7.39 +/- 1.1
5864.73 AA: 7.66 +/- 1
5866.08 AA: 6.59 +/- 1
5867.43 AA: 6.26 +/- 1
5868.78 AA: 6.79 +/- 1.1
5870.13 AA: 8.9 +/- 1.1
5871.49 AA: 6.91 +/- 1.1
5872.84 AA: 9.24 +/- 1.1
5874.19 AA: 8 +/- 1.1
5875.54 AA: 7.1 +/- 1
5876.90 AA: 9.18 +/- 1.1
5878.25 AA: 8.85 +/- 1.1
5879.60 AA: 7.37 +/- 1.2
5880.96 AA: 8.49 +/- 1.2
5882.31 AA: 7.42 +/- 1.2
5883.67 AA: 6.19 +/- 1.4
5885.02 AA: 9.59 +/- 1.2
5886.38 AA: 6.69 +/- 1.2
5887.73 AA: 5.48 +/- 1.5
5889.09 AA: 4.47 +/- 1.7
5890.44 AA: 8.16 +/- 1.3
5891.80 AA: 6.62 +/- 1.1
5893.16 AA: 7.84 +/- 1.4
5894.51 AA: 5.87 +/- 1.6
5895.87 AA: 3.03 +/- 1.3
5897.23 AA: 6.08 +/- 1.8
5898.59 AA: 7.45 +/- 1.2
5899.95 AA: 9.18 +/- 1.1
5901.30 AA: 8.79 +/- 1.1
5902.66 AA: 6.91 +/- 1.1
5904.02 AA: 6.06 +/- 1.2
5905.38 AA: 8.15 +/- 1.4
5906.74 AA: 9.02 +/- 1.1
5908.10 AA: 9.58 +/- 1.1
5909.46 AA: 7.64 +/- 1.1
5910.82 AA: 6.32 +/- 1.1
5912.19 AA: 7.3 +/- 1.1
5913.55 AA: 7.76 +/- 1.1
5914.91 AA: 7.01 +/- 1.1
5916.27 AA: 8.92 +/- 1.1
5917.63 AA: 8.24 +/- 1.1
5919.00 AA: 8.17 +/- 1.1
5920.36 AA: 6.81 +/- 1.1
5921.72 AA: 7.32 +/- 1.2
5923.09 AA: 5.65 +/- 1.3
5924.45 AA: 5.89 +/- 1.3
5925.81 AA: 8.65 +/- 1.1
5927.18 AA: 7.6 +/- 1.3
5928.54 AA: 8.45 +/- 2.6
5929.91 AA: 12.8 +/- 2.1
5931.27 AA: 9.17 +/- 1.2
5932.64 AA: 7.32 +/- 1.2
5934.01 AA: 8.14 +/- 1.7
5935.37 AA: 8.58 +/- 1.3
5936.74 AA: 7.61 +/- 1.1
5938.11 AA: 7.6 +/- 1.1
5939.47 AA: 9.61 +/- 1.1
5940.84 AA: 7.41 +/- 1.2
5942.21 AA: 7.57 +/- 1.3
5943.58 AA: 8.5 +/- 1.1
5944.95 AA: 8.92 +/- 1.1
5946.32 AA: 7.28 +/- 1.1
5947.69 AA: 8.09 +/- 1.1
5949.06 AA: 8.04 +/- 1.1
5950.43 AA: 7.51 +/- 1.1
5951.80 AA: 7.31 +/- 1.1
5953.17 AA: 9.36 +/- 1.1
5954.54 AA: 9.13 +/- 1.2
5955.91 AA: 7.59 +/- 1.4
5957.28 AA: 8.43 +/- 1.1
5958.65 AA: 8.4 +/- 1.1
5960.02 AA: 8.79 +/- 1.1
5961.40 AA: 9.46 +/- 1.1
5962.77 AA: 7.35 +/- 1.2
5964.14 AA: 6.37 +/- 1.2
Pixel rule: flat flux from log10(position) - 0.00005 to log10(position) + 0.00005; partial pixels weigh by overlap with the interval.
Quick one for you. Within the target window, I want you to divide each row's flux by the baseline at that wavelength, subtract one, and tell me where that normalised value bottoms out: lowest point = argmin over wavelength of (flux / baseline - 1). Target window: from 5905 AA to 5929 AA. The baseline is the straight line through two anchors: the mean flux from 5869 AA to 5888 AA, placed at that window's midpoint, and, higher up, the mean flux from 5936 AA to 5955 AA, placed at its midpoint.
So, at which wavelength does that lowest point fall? 5923.09 AA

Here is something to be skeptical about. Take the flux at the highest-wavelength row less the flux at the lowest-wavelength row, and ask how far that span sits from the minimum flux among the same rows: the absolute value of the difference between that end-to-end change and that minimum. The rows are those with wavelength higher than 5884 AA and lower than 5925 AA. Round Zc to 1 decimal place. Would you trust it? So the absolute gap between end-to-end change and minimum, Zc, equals 6.7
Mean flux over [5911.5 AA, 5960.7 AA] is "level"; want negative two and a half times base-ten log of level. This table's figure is -2.269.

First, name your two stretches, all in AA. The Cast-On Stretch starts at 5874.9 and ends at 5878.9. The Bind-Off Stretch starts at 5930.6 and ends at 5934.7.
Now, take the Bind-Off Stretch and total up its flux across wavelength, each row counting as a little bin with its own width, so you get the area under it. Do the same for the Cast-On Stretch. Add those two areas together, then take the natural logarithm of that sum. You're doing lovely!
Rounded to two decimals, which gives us 4.21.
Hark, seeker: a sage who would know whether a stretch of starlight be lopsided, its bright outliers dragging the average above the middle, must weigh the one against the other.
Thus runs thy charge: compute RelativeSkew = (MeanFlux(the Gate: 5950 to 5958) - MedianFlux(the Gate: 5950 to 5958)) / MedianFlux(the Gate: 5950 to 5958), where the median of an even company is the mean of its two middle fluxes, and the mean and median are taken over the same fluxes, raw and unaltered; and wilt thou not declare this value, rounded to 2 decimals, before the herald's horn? 0.03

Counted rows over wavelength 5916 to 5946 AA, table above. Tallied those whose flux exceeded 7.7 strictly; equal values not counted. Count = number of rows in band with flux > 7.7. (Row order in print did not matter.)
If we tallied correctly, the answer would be 12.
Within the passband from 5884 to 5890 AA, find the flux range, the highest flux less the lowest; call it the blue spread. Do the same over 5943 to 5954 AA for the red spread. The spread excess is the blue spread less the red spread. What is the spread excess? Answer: 3.0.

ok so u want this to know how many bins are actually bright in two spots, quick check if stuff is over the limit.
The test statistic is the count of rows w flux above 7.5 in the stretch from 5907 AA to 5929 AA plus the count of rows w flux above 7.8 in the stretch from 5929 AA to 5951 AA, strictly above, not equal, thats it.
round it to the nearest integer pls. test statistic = 18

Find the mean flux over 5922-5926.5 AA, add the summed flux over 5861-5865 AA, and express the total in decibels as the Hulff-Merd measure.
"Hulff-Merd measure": 14.8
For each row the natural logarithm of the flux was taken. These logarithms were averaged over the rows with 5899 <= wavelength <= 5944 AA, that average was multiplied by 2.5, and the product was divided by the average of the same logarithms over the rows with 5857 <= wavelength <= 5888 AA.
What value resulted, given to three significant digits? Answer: 2.58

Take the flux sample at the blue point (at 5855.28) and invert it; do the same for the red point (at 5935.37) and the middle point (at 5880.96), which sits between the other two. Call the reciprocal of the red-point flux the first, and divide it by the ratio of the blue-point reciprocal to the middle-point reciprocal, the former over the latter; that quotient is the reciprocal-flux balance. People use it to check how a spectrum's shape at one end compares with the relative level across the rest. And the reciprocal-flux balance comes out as 0.11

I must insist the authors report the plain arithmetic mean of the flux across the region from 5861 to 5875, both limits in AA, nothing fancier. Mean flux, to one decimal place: 7.6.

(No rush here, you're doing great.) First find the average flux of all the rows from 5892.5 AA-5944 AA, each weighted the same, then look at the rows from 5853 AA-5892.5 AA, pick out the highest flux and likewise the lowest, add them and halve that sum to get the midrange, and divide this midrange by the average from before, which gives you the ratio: 0.91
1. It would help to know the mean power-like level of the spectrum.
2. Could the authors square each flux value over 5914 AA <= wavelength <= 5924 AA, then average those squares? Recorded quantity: 56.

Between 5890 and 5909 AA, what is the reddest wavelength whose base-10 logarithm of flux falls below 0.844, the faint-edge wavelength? 5904.02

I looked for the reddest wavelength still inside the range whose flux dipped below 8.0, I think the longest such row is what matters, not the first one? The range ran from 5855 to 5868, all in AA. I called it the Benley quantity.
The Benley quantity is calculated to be 5867.43 AA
